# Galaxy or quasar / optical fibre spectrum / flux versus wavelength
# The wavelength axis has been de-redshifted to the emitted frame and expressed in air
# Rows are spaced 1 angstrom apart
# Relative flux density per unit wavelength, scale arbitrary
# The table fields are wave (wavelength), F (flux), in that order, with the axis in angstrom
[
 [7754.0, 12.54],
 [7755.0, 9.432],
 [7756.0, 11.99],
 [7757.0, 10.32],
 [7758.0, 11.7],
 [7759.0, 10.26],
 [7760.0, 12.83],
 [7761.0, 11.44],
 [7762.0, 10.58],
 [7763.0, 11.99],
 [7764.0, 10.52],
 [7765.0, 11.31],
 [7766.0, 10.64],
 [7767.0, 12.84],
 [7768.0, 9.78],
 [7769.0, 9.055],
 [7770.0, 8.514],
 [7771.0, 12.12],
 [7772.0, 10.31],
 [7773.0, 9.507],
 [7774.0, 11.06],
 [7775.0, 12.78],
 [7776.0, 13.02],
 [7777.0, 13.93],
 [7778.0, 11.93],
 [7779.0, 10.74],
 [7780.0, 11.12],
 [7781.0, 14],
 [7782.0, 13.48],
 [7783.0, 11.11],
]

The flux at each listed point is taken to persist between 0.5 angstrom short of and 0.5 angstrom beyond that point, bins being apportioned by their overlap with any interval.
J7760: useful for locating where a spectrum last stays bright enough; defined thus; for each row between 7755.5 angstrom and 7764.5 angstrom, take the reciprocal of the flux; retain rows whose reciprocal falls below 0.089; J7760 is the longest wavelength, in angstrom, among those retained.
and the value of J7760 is 7763.0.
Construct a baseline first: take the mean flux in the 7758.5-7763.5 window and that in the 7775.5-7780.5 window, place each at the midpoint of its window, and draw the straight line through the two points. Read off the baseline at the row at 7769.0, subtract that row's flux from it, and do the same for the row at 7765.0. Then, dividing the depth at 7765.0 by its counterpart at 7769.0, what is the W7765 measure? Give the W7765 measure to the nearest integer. 0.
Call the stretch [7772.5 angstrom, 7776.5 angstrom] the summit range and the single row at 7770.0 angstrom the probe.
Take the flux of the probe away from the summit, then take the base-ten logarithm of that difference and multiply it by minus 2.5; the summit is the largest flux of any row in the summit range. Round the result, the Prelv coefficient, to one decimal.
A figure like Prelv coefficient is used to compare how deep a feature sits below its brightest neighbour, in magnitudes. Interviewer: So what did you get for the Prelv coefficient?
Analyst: -1.6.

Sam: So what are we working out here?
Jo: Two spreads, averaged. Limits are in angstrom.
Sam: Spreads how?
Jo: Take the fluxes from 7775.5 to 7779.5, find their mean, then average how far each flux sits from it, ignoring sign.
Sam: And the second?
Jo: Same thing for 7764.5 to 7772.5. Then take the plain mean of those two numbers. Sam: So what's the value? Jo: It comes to 1.11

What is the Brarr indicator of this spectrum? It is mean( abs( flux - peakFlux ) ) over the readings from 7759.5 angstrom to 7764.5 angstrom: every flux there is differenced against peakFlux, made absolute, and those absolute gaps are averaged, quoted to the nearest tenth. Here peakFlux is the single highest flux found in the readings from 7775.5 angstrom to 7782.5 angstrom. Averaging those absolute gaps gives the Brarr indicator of 2.5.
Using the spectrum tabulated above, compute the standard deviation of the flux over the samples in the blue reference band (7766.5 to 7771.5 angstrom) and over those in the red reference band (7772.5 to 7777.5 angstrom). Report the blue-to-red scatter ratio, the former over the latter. 1.08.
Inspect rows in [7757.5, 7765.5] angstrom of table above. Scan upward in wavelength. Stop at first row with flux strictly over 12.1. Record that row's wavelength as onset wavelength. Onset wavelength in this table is 7760.0 angstrom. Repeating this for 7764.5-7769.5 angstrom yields 7767.0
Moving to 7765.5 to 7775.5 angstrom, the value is 7767.0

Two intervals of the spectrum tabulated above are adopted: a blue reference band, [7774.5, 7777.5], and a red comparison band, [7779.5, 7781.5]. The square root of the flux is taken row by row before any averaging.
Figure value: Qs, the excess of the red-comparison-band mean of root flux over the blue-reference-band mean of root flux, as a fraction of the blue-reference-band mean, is -0.028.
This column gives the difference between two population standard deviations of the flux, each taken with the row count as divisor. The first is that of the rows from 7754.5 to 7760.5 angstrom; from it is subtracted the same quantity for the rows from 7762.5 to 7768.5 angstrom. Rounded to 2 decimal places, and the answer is 0.16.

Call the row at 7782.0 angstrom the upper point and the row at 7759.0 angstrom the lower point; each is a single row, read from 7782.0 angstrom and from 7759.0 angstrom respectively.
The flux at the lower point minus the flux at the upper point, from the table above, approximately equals -3.2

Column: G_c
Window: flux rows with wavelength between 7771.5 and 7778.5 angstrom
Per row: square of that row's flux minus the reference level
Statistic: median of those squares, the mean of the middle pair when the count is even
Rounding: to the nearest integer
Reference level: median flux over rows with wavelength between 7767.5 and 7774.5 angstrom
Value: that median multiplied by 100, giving 462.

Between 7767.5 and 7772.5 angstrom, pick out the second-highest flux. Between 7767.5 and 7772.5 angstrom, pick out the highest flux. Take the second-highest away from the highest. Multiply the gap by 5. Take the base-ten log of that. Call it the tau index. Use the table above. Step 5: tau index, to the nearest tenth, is 1.0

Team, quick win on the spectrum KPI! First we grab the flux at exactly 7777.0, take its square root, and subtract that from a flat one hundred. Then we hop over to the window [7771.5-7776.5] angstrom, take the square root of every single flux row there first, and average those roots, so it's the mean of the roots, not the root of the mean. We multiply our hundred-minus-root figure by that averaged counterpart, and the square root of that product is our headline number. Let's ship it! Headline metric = 18.0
